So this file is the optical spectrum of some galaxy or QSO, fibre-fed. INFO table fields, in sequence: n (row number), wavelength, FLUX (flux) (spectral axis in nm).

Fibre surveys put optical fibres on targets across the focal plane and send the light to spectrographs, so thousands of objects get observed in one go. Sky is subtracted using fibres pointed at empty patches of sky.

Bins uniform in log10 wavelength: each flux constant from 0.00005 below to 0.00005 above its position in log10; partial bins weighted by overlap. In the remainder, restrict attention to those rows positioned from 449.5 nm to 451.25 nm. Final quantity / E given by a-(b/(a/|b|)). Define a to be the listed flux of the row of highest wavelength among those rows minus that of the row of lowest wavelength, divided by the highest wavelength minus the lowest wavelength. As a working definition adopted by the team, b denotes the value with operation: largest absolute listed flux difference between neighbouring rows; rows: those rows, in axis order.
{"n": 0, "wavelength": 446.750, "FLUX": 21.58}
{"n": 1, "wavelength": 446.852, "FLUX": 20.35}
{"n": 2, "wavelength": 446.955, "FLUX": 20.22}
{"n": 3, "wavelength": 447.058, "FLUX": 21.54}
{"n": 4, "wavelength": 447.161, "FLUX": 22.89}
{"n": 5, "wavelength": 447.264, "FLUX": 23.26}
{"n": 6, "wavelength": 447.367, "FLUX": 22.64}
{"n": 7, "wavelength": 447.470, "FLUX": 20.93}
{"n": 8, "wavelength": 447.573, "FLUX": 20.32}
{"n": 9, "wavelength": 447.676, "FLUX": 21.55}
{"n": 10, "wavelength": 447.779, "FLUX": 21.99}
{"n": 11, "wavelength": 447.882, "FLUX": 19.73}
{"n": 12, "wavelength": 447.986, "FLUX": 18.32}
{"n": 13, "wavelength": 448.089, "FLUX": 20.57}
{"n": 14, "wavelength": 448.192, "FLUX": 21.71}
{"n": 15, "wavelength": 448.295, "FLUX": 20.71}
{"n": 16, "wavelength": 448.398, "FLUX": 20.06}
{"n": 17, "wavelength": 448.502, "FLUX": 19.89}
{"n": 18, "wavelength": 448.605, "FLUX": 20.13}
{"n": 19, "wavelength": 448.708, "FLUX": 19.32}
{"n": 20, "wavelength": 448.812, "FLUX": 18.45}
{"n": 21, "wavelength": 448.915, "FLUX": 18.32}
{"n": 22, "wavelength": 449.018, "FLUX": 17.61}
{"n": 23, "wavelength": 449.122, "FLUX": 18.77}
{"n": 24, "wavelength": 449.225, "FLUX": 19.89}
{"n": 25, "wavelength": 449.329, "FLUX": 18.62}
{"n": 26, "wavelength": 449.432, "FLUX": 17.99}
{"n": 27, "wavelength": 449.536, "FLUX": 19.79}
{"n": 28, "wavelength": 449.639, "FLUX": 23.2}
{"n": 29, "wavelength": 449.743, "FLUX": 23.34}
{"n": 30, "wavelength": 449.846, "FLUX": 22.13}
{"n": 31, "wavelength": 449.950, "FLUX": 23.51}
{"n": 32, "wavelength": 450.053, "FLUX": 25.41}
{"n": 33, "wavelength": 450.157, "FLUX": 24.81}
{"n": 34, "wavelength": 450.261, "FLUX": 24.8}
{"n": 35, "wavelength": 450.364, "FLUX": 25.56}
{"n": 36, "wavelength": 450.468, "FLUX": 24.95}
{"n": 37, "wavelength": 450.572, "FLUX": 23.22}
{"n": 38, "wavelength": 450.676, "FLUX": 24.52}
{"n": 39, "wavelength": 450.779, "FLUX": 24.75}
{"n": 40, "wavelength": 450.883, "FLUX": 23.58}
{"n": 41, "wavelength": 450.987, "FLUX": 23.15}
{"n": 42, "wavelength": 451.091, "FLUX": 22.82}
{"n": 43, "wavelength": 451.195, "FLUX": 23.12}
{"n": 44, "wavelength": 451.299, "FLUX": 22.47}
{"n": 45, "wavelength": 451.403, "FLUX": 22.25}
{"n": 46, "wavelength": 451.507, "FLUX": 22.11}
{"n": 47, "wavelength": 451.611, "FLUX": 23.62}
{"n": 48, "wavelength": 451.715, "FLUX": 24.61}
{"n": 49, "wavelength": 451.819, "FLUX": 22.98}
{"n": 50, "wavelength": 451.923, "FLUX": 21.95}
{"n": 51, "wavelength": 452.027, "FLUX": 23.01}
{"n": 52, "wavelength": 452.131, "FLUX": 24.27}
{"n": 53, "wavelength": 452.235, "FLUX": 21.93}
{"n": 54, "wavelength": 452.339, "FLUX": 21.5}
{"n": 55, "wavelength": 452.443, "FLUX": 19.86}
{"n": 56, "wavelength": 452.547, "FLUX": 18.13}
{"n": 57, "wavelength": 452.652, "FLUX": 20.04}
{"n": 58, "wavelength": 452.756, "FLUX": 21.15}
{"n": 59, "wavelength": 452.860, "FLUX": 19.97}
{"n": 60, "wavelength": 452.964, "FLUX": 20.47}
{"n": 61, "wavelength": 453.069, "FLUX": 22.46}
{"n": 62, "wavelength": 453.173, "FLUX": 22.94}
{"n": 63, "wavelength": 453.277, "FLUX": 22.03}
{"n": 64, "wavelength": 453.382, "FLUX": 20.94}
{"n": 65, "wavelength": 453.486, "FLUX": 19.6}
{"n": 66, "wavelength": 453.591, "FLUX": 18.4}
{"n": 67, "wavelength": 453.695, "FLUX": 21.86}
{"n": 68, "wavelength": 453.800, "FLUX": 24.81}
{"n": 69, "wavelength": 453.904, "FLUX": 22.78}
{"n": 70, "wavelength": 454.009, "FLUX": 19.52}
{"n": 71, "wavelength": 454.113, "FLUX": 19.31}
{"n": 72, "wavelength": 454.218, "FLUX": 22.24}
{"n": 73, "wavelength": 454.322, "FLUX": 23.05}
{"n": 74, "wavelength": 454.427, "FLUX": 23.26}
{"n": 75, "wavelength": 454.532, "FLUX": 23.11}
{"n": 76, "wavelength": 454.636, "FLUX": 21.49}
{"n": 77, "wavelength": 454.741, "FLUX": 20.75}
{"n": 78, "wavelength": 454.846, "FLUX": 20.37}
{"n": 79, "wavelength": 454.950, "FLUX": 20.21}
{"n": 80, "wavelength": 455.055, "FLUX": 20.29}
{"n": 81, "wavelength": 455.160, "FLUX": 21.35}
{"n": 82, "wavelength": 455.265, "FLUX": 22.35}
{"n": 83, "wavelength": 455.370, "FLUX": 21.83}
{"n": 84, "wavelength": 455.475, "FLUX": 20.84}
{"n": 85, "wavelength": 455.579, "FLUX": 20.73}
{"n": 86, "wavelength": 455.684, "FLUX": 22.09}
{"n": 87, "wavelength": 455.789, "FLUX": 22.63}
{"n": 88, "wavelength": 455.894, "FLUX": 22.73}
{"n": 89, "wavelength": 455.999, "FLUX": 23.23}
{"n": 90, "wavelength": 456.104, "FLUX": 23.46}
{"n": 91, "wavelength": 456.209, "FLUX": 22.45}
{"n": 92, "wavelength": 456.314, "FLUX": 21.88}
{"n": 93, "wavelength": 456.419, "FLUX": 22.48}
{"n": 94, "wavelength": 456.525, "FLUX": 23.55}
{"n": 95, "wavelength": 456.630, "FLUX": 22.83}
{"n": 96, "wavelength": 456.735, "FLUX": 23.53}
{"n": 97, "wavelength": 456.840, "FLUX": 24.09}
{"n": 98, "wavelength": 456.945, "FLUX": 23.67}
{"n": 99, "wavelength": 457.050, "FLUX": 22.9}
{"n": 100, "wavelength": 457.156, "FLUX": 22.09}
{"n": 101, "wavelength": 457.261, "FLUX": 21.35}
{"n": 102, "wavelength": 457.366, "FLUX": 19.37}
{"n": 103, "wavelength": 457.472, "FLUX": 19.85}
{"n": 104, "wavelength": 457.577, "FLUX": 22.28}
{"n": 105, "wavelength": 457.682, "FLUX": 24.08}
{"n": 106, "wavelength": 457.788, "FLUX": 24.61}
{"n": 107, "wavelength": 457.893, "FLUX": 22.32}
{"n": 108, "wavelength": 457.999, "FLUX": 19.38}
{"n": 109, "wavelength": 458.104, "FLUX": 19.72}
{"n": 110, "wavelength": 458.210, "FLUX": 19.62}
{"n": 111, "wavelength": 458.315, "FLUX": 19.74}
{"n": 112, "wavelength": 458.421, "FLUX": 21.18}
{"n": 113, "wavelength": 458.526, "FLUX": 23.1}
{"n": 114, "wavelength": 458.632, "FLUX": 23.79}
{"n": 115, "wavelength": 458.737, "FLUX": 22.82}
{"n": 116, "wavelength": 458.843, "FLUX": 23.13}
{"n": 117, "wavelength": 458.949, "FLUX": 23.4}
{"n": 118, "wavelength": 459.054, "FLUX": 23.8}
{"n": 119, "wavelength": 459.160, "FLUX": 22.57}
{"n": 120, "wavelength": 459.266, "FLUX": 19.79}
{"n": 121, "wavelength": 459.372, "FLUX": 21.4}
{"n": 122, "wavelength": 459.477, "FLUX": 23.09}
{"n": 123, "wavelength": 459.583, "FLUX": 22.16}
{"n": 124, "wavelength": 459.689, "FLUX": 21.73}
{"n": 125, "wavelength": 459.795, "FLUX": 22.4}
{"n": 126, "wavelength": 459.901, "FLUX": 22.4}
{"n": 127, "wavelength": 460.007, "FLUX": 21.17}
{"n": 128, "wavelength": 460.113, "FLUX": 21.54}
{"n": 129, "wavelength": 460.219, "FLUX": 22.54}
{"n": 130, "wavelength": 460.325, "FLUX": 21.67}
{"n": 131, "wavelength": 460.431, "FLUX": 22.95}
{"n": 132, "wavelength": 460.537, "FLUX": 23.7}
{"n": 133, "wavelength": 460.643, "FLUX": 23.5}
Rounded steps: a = 2.0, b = 3.4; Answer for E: -4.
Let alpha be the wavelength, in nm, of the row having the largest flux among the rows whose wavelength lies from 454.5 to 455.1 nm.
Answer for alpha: 454.532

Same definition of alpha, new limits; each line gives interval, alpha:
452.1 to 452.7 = 452.131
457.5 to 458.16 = 457.788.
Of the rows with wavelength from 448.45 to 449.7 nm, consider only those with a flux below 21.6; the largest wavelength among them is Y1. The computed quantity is 449.536 nm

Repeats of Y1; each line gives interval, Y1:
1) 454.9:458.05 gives 457.999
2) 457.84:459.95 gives 459.372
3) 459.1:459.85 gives 459.372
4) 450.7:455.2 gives 455.160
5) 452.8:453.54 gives 453.486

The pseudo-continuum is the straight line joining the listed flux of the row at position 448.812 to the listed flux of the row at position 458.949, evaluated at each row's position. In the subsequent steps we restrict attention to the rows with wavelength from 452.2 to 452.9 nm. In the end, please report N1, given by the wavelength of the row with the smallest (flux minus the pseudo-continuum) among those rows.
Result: 452.547 nm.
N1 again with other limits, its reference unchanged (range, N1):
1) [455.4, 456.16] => 455.579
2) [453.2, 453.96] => 453.591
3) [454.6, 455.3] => 454.950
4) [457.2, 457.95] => 457.366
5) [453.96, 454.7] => 454.113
